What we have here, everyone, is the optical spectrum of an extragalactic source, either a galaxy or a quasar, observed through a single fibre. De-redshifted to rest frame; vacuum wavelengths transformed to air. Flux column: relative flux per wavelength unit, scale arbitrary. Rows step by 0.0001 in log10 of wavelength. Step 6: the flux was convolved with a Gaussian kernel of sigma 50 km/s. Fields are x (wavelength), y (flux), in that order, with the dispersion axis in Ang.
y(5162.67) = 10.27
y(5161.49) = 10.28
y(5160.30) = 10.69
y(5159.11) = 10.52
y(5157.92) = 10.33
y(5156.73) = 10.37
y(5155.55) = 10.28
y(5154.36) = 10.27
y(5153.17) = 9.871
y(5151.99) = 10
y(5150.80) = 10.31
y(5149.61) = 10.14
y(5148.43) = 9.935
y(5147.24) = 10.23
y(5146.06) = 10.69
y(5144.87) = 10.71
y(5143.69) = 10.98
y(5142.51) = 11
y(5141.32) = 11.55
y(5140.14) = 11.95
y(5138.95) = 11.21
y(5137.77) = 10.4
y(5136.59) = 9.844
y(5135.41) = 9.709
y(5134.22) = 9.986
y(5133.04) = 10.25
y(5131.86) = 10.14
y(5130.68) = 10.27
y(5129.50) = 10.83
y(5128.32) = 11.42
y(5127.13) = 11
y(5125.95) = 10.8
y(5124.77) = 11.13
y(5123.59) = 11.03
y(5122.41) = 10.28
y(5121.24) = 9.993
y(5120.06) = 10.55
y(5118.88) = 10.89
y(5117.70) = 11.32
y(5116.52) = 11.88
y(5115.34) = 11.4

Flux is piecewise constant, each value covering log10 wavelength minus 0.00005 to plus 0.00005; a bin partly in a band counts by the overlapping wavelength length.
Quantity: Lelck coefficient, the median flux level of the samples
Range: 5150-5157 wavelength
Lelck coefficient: 10.3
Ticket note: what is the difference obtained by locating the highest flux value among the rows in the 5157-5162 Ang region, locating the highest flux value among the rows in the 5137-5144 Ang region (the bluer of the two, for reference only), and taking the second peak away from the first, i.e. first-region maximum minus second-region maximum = -1.3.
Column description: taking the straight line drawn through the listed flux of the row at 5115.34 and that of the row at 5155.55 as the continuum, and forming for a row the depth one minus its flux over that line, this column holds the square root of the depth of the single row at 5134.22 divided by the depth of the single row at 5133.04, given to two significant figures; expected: 1.2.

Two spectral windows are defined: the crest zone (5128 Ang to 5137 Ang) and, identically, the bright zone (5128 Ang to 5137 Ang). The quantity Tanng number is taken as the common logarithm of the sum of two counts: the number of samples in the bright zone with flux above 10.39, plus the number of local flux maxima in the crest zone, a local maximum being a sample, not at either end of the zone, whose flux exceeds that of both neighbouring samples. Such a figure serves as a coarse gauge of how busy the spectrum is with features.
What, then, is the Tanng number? 0.48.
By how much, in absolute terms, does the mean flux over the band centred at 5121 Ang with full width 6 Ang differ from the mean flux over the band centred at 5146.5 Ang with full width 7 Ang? 0.10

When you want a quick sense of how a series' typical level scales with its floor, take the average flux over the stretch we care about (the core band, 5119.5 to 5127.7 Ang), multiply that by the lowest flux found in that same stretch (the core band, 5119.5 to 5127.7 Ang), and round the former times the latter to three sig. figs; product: 107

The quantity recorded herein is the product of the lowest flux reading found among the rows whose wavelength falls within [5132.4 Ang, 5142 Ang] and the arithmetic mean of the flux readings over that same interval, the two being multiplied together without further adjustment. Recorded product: 103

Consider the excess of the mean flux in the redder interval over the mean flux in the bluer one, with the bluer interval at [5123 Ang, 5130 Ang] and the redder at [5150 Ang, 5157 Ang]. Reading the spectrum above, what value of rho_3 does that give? -0.85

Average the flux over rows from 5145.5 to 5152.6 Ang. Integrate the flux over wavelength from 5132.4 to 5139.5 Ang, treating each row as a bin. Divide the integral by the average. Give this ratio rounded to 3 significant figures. 7.11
